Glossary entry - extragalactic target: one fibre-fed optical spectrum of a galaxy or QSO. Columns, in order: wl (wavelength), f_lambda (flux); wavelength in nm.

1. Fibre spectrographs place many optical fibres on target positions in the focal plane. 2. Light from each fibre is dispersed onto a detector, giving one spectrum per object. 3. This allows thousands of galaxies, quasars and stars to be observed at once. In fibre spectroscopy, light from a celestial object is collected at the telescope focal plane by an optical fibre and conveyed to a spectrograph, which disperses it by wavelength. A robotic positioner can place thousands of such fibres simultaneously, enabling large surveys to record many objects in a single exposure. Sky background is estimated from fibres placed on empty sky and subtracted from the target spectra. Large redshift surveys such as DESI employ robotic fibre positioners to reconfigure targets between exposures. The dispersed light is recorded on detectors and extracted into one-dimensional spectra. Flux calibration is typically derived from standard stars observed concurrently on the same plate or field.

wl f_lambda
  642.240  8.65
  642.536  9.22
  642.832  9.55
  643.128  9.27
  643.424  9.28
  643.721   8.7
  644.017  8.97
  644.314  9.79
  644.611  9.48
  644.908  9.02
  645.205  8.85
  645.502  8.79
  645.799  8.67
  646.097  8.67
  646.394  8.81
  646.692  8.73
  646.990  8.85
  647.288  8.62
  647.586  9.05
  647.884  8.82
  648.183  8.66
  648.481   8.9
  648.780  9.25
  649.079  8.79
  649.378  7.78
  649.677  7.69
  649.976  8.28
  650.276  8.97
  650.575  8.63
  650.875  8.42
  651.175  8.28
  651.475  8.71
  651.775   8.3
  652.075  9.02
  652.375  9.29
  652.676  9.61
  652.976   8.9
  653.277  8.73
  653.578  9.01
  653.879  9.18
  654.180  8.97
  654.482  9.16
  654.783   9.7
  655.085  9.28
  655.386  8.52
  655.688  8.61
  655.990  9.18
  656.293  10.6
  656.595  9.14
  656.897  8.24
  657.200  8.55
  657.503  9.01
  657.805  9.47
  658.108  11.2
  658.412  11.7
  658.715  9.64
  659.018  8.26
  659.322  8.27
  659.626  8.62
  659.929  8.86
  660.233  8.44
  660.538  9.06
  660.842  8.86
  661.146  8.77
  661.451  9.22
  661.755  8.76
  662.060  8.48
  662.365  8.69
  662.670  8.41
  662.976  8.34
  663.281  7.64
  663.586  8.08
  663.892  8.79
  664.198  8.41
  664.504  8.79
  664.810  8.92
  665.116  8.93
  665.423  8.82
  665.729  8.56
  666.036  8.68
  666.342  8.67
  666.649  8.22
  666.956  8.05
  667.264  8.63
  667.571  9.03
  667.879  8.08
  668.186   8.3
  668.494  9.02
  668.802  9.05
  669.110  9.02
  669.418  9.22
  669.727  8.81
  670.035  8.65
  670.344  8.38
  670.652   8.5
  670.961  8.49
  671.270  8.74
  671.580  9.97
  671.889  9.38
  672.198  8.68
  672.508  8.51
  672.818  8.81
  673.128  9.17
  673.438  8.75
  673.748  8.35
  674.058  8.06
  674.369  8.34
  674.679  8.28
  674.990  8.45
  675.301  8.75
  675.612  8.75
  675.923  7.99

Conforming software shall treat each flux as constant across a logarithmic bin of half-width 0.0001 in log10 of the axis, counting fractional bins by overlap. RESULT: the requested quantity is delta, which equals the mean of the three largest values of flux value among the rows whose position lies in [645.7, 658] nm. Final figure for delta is 10.0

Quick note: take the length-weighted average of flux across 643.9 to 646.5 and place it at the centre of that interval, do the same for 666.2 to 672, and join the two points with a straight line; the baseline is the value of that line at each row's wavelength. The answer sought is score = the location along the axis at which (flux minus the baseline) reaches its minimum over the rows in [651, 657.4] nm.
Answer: 651.175 nm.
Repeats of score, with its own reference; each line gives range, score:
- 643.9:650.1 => 649.677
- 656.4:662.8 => 656.897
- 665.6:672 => 666.956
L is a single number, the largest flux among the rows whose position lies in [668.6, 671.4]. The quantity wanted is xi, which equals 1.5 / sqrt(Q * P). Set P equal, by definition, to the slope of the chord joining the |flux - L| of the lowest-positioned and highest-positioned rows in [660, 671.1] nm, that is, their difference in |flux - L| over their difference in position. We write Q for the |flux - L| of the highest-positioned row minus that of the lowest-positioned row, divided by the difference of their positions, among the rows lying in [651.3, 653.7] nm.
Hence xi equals 58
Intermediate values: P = 0.00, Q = -0.14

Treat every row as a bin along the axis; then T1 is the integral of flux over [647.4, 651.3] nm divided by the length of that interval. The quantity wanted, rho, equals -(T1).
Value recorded -8.6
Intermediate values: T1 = 8.6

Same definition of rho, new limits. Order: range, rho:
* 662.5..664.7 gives -8.4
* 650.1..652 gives -8.6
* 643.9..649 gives -8.9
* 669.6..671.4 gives -8.6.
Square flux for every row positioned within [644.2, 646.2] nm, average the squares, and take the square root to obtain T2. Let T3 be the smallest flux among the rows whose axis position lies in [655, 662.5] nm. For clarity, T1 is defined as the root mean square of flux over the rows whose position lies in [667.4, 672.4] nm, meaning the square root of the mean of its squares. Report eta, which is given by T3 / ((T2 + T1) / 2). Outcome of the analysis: 0.92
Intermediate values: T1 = 8.84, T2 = 9.0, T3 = 8.24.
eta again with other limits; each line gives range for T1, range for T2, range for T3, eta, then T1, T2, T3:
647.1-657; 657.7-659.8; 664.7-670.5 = 0.87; 8.87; 9.7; 8.05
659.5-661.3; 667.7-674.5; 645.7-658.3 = 0.88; 8.77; 8.8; 7.69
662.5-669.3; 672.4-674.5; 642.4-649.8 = 0.90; 8.57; 8.6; 7.69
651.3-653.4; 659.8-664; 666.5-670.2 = 0.92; 8.95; 8.6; 8.05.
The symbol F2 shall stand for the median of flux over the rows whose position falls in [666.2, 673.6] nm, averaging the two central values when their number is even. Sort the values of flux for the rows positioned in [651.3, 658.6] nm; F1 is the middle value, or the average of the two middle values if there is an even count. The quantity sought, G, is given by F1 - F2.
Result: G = 0.37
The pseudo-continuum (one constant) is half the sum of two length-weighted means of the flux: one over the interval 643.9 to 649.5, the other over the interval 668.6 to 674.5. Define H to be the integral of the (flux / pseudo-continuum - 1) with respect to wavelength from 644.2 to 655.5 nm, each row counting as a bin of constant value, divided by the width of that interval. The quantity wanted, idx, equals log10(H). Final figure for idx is -2.74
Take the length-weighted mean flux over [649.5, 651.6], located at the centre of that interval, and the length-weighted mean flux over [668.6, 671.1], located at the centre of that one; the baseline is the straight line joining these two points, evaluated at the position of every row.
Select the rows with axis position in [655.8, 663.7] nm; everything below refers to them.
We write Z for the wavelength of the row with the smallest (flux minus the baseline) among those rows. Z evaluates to 663.281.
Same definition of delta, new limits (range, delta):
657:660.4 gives 10.8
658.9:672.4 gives 9.5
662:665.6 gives 8.9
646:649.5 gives 9.1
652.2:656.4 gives 10.0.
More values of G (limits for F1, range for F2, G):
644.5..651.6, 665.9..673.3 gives 0.08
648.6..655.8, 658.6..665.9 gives 0.12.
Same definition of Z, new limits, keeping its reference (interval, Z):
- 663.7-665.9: 664.198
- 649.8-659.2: 659.018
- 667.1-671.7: 667.879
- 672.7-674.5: 674.058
